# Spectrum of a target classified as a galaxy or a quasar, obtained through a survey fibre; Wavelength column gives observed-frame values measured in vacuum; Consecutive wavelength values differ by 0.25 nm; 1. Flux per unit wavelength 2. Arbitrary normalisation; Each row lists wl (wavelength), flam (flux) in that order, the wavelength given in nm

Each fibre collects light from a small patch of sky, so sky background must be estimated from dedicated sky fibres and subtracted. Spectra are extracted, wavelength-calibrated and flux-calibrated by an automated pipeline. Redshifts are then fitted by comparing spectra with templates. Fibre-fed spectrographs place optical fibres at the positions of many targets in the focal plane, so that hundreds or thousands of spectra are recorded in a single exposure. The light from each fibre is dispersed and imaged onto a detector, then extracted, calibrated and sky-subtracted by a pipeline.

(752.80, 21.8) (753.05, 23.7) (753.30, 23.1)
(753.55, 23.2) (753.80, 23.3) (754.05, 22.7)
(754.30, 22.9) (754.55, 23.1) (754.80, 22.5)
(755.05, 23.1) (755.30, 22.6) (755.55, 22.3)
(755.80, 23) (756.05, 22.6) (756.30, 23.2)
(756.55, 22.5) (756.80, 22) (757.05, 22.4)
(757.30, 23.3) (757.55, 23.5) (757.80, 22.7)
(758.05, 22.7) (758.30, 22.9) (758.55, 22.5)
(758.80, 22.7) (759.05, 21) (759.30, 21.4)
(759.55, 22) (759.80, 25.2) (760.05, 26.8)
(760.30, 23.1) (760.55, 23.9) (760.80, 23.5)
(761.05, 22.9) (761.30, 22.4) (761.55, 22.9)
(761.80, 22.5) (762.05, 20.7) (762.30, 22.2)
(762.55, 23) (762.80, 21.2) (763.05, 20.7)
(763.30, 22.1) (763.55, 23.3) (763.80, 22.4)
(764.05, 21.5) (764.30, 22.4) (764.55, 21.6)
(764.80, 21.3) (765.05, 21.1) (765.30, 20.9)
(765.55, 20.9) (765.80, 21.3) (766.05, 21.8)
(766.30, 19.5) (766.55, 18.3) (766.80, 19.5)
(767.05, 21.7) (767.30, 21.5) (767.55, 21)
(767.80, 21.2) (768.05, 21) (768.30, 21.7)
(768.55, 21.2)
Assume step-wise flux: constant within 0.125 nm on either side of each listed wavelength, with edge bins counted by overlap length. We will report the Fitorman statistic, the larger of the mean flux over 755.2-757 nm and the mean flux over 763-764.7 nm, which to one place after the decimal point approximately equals 22.6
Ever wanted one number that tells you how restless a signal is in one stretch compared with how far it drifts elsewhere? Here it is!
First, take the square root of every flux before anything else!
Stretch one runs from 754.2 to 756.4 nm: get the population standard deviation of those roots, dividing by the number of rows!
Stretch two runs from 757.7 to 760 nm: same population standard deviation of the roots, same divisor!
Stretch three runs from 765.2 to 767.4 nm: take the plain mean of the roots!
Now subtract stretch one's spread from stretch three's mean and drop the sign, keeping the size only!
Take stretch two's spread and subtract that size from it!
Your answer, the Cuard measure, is -4.39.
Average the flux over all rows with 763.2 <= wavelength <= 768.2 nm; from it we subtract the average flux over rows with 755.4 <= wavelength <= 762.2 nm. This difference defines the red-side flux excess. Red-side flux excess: -1.6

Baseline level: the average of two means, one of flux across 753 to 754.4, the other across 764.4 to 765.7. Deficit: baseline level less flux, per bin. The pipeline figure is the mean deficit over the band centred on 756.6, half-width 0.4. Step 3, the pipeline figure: -0.4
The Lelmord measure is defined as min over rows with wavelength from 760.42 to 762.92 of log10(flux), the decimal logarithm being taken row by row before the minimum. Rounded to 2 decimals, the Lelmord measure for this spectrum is 1.32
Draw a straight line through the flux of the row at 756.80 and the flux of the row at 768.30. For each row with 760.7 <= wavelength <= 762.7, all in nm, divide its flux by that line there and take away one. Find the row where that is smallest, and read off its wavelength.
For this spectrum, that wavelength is 762.05 nm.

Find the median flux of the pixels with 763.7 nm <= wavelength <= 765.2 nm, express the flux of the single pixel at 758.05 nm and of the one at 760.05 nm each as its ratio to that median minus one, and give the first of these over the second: 0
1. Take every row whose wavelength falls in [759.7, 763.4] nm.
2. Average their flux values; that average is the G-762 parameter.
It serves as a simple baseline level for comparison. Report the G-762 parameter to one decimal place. 22.9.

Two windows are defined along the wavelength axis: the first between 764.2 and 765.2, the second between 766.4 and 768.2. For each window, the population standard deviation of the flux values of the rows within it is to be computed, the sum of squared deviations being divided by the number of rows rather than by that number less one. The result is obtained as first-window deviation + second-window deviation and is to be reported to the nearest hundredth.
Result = 1.64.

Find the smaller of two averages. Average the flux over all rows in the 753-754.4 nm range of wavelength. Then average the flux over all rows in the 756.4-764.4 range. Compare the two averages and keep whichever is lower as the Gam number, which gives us 22.6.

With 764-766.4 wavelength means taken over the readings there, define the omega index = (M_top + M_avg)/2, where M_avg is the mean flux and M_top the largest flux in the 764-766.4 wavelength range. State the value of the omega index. 21.8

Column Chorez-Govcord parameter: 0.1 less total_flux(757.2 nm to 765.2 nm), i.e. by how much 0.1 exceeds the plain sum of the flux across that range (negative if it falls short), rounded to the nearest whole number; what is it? -721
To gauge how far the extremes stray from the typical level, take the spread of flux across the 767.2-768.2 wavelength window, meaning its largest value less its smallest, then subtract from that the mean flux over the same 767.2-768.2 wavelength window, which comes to -20.7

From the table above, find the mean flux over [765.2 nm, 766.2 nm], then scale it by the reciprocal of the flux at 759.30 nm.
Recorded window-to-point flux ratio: 0.99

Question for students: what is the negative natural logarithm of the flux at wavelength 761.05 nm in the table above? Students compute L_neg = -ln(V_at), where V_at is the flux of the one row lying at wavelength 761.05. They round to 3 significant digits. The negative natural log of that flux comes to -3.13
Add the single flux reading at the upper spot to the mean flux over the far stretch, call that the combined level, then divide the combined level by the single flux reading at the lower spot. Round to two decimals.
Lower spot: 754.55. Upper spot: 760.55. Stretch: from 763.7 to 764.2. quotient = 1.98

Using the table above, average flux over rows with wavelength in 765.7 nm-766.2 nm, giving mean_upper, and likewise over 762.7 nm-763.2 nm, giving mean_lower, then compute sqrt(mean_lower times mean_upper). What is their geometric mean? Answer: 21.2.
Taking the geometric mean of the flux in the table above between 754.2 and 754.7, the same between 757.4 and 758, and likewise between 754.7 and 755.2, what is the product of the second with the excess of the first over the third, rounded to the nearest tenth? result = 4.7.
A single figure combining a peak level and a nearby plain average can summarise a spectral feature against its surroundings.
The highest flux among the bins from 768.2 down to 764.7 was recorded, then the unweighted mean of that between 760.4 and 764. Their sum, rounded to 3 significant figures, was 44.2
